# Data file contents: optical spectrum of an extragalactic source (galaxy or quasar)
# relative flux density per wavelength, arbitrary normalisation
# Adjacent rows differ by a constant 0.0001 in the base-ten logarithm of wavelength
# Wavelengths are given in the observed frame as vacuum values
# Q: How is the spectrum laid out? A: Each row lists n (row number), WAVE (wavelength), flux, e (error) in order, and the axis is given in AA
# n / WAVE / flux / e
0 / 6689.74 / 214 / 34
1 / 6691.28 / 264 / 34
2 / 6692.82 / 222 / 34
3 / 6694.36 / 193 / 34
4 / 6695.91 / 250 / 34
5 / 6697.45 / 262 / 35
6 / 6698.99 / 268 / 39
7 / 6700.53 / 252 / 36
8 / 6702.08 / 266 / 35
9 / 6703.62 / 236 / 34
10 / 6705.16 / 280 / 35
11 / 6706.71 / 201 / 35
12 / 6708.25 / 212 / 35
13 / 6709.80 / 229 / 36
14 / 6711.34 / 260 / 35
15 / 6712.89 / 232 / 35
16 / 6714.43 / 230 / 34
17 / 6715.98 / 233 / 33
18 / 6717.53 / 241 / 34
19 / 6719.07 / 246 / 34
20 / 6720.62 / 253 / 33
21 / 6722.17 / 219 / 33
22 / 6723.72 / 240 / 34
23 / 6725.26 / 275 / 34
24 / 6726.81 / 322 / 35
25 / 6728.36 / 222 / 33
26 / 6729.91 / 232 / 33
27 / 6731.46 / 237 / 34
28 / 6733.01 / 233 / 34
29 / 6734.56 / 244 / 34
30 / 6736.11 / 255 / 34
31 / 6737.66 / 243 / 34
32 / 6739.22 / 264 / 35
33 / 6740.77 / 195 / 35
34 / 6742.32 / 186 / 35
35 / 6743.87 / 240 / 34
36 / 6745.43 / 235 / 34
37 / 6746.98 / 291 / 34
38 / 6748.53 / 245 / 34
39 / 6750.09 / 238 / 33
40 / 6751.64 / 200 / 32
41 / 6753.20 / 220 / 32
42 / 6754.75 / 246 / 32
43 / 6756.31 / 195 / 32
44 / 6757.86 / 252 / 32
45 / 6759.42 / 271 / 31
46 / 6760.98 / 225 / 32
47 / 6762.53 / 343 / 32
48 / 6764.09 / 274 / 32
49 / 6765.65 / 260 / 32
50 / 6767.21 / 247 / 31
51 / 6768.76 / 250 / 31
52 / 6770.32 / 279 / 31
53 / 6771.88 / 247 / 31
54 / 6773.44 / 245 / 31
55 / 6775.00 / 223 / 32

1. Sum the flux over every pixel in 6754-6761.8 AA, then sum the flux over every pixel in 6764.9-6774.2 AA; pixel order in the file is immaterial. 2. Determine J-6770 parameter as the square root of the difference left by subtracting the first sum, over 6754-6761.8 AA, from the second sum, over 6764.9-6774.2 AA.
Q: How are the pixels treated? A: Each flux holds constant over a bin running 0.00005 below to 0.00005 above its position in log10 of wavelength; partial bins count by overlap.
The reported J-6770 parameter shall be 18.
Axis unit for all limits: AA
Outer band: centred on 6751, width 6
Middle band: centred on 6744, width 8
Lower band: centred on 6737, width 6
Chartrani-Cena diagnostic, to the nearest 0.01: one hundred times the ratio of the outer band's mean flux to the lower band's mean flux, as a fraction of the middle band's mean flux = 0.39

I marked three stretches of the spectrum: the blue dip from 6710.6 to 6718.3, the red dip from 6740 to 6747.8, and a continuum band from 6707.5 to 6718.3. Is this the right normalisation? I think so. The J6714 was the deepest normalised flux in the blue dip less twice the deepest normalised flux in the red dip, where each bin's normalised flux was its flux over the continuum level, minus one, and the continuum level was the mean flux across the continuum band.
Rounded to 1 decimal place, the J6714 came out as 0.4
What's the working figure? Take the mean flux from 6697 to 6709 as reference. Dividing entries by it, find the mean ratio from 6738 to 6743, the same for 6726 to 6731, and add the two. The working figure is 1.92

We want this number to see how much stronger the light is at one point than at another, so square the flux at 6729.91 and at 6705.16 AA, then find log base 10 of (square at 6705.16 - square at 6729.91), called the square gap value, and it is 4.39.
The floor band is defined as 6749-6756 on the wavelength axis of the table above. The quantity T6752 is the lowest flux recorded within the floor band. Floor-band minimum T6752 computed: 200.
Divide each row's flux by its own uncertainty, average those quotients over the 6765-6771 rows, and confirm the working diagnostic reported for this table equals 8.29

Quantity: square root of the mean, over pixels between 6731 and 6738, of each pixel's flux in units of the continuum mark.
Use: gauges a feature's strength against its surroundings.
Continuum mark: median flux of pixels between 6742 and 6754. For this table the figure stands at 1.01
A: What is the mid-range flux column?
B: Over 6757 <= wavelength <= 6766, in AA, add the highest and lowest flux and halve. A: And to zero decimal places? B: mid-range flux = 284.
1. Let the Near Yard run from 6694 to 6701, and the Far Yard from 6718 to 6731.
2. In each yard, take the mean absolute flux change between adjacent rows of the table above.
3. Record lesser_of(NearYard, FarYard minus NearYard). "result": 14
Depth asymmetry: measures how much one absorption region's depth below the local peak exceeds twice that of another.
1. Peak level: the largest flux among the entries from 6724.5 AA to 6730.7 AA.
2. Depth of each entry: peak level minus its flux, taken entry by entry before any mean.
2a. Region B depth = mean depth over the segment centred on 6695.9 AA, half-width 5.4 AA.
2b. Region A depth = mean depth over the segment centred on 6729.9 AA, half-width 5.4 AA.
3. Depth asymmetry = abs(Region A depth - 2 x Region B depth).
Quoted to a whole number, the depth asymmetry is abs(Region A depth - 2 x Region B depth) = 85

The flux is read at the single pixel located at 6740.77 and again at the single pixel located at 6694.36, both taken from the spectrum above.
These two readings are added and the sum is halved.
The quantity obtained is 194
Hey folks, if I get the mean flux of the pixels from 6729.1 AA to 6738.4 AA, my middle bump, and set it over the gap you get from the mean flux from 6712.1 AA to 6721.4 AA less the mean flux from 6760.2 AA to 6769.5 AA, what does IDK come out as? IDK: -9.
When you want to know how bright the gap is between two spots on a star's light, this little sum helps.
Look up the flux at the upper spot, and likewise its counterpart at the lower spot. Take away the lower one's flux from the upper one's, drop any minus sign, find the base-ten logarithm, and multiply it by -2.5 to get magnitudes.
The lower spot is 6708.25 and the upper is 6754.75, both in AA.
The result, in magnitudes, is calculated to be -3.8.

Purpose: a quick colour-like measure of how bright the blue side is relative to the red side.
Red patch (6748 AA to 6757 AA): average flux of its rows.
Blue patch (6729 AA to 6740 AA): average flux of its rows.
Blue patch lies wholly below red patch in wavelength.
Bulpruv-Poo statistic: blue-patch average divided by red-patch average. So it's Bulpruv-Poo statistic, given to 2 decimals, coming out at 1.09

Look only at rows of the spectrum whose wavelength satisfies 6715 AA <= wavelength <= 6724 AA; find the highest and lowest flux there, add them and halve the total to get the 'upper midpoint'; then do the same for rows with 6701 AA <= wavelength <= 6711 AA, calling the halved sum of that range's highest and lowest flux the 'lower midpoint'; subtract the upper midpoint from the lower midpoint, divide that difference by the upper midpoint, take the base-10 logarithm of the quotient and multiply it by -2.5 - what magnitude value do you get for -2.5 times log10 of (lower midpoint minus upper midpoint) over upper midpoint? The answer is 4.3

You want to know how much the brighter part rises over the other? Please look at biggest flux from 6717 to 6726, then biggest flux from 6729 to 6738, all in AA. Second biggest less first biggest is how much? -20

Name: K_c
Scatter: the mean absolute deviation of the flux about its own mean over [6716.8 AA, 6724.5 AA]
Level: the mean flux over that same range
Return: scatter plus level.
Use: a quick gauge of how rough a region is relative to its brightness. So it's 248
